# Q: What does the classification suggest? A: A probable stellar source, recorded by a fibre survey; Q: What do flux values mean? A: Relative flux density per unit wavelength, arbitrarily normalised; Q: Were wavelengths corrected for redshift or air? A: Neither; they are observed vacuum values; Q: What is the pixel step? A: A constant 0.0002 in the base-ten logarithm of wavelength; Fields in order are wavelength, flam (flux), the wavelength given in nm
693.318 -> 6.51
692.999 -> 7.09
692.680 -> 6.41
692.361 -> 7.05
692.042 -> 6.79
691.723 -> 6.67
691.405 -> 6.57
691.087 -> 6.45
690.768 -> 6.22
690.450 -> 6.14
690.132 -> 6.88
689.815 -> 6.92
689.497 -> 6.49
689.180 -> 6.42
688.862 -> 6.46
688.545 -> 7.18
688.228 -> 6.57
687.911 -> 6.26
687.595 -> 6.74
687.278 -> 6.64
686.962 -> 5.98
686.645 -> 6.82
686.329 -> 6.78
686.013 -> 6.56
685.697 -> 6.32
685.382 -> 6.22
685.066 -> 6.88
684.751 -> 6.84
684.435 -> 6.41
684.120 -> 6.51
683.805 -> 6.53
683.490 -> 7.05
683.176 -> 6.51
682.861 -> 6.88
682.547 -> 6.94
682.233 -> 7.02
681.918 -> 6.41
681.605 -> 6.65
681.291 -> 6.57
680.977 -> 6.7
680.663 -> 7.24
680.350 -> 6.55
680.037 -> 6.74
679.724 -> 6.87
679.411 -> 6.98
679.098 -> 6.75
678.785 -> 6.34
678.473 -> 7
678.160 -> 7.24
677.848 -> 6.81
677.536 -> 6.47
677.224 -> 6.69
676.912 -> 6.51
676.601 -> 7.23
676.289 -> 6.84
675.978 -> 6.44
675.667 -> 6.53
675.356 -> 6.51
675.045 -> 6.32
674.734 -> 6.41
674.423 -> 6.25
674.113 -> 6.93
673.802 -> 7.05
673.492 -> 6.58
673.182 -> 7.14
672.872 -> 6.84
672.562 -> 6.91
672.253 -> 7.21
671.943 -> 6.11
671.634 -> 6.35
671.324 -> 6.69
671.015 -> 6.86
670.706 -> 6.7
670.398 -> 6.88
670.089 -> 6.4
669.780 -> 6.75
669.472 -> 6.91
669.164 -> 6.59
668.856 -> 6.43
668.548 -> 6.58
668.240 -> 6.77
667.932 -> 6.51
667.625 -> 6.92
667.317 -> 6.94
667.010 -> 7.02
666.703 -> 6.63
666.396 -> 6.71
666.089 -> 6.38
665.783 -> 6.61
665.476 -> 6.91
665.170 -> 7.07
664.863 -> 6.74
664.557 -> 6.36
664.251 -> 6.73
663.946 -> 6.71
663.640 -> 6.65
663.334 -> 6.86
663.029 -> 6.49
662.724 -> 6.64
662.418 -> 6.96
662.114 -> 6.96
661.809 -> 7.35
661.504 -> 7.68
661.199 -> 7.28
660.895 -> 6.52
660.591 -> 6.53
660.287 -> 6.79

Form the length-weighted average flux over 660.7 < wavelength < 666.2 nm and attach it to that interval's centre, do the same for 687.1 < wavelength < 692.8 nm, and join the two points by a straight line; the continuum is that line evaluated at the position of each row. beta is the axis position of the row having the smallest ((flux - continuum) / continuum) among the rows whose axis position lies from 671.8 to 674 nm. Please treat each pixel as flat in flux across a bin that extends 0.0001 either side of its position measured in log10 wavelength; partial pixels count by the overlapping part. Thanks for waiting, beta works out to 671.943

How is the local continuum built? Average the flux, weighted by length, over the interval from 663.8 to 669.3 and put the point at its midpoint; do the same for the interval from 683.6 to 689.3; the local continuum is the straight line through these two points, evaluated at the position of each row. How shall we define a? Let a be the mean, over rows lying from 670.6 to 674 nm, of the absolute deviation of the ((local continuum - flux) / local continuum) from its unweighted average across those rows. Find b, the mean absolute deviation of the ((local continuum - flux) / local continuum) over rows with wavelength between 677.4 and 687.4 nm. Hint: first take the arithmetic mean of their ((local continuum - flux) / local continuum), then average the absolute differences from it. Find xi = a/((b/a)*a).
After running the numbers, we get 1.12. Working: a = 0.039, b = 0.035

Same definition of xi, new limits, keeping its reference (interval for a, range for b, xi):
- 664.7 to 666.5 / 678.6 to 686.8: 0.78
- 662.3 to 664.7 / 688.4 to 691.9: 0.57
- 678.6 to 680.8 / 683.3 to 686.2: 0.97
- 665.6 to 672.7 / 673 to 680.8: 0.77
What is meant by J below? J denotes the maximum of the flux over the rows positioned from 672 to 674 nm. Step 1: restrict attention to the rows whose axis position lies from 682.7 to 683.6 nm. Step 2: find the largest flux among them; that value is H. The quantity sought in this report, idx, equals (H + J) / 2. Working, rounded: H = 7.05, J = 7.21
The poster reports 7.13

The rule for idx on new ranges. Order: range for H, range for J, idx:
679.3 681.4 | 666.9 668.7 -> 7.13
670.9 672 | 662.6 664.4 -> 6.86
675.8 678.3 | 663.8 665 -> 6.99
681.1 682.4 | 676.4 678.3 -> 7.13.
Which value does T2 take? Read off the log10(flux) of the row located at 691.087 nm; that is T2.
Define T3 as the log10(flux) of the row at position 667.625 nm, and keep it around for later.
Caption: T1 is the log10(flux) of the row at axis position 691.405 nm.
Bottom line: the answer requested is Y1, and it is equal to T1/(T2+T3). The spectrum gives 0.496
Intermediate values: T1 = 0.82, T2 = 0.81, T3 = 0.84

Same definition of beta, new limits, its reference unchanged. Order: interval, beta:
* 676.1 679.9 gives 678.785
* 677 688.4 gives 686.962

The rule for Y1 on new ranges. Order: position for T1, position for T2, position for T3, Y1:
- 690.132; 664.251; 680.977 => 0.506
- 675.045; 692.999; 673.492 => 0.480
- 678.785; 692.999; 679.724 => 0.475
